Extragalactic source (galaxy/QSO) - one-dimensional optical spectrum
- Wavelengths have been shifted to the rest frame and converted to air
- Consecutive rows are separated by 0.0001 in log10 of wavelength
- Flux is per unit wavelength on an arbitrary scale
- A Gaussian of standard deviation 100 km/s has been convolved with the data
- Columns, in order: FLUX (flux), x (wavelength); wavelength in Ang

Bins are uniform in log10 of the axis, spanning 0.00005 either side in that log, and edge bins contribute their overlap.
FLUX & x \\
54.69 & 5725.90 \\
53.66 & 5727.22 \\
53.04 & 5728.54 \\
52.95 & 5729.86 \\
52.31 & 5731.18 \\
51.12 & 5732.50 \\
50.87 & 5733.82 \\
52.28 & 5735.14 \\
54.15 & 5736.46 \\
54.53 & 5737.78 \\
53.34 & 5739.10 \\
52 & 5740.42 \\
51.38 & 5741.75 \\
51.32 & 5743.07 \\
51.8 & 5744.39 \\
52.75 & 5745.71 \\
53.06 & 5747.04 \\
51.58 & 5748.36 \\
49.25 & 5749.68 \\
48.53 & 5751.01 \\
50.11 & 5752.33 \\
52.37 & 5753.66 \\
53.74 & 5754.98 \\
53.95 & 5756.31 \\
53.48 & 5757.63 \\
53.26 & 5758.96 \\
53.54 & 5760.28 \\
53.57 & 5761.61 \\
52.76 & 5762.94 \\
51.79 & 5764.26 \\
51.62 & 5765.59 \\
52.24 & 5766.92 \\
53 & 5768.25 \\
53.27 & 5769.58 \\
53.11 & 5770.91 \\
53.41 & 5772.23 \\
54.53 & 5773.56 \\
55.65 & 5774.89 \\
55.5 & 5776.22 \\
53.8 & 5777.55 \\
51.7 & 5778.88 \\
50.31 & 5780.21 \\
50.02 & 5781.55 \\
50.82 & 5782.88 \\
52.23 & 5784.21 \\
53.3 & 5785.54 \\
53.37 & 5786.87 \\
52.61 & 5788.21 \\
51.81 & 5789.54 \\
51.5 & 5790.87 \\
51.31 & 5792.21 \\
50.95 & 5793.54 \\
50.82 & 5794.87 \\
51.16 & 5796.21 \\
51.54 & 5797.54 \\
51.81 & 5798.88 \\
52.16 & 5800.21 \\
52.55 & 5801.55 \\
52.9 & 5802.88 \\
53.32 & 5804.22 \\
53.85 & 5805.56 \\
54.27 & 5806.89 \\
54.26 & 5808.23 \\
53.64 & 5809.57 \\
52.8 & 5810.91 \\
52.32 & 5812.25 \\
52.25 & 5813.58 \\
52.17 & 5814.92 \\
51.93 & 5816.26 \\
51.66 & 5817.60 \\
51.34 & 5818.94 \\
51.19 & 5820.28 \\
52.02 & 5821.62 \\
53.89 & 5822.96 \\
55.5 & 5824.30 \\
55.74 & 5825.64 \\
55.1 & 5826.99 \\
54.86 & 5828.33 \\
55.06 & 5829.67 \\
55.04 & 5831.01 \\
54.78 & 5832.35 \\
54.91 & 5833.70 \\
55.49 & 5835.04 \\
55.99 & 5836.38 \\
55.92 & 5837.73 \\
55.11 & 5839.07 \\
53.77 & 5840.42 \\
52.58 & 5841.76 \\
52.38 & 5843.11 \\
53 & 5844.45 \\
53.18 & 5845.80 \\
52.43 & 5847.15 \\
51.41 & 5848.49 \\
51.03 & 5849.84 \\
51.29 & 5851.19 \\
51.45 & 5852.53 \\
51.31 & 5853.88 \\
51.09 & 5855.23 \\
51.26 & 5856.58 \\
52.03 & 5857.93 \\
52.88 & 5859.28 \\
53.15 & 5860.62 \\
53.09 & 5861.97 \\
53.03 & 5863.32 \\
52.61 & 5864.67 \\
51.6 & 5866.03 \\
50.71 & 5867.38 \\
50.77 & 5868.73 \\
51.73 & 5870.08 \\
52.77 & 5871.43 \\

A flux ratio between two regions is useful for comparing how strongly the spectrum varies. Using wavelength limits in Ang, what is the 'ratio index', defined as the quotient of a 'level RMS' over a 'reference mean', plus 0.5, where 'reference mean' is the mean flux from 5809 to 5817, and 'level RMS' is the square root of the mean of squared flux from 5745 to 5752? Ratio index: 1.47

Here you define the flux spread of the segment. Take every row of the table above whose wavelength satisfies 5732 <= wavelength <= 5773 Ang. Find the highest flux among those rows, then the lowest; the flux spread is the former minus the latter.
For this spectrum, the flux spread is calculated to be 6.0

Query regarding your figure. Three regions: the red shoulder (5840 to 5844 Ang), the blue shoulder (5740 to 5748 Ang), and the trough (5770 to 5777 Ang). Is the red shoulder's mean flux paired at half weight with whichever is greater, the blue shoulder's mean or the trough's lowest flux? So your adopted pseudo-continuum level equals 53.0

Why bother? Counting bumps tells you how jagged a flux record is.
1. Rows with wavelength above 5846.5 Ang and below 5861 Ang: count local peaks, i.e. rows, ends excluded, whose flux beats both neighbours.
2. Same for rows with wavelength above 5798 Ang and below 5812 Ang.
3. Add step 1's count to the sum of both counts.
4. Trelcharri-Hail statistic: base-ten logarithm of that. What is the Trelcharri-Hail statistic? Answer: 0.48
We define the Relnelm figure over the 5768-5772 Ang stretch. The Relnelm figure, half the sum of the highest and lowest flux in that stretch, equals 53.1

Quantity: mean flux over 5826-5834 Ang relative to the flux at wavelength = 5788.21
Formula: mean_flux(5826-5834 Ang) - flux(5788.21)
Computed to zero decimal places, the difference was 2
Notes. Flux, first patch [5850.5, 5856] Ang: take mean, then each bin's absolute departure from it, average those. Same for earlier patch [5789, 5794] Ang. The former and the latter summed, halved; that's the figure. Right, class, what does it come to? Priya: 0.18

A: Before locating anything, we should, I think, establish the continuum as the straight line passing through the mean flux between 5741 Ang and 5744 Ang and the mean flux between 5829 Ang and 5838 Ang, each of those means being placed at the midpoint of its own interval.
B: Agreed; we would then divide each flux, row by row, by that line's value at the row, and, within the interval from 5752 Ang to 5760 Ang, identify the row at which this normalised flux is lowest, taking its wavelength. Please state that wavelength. 5752.33 Ang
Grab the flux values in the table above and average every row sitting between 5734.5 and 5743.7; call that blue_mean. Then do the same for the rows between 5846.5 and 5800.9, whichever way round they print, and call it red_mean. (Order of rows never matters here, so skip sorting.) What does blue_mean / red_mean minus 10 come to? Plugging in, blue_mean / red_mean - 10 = -9.02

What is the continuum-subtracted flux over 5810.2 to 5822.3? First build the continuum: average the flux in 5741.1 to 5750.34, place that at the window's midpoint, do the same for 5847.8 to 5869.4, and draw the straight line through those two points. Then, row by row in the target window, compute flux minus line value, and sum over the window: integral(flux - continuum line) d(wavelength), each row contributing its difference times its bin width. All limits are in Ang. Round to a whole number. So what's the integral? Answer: 3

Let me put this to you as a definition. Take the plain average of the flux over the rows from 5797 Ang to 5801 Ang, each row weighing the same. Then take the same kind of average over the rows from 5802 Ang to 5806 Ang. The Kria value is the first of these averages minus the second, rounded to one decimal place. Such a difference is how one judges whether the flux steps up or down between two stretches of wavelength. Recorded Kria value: -1.5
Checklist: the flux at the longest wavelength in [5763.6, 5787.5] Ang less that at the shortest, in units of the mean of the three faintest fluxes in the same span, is 0.031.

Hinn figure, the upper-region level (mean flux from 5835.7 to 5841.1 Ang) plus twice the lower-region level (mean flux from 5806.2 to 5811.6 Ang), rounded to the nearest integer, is 163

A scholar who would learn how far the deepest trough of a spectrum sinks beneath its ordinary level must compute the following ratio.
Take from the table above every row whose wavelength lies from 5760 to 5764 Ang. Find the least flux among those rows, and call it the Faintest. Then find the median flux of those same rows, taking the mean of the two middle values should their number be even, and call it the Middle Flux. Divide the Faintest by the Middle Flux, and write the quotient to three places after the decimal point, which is 0.985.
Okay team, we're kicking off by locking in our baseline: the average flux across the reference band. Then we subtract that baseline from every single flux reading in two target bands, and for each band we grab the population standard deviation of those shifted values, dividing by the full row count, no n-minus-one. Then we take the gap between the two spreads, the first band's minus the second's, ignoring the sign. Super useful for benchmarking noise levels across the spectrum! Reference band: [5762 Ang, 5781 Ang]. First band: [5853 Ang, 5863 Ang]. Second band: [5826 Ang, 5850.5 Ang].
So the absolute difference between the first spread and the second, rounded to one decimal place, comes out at 0.7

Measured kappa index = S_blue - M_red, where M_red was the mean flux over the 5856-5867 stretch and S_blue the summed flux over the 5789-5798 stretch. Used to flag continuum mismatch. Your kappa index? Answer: 307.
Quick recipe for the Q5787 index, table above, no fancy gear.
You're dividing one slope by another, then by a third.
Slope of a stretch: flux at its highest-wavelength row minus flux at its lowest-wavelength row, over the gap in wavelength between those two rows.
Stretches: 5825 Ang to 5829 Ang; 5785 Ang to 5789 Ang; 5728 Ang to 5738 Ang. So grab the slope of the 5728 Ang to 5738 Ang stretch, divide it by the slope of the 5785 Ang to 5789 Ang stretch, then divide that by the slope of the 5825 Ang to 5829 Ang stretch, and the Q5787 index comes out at 1.9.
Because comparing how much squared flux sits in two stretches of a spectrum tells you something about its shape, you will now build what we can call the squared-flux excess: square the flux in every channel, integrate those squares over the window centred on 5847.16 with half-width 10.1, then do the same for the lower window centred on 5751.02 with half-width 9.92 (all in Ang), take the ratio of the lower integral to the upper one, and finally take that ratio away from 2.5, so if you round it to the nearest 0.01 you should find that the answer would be 1.53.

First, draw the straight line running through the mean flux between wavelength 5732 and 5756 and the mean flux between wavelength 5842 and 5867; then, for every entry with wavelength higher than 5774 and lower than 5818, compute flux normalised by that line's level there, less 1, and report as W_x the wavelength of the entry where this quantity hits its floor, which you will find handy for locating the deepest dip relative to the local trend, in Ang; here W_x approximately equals 5781.55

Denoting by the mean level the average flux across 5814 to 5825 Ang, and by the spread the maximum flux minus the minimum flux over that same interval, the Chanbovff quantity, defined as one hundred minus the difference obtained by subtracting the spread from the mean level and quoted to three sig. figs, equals 51.8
